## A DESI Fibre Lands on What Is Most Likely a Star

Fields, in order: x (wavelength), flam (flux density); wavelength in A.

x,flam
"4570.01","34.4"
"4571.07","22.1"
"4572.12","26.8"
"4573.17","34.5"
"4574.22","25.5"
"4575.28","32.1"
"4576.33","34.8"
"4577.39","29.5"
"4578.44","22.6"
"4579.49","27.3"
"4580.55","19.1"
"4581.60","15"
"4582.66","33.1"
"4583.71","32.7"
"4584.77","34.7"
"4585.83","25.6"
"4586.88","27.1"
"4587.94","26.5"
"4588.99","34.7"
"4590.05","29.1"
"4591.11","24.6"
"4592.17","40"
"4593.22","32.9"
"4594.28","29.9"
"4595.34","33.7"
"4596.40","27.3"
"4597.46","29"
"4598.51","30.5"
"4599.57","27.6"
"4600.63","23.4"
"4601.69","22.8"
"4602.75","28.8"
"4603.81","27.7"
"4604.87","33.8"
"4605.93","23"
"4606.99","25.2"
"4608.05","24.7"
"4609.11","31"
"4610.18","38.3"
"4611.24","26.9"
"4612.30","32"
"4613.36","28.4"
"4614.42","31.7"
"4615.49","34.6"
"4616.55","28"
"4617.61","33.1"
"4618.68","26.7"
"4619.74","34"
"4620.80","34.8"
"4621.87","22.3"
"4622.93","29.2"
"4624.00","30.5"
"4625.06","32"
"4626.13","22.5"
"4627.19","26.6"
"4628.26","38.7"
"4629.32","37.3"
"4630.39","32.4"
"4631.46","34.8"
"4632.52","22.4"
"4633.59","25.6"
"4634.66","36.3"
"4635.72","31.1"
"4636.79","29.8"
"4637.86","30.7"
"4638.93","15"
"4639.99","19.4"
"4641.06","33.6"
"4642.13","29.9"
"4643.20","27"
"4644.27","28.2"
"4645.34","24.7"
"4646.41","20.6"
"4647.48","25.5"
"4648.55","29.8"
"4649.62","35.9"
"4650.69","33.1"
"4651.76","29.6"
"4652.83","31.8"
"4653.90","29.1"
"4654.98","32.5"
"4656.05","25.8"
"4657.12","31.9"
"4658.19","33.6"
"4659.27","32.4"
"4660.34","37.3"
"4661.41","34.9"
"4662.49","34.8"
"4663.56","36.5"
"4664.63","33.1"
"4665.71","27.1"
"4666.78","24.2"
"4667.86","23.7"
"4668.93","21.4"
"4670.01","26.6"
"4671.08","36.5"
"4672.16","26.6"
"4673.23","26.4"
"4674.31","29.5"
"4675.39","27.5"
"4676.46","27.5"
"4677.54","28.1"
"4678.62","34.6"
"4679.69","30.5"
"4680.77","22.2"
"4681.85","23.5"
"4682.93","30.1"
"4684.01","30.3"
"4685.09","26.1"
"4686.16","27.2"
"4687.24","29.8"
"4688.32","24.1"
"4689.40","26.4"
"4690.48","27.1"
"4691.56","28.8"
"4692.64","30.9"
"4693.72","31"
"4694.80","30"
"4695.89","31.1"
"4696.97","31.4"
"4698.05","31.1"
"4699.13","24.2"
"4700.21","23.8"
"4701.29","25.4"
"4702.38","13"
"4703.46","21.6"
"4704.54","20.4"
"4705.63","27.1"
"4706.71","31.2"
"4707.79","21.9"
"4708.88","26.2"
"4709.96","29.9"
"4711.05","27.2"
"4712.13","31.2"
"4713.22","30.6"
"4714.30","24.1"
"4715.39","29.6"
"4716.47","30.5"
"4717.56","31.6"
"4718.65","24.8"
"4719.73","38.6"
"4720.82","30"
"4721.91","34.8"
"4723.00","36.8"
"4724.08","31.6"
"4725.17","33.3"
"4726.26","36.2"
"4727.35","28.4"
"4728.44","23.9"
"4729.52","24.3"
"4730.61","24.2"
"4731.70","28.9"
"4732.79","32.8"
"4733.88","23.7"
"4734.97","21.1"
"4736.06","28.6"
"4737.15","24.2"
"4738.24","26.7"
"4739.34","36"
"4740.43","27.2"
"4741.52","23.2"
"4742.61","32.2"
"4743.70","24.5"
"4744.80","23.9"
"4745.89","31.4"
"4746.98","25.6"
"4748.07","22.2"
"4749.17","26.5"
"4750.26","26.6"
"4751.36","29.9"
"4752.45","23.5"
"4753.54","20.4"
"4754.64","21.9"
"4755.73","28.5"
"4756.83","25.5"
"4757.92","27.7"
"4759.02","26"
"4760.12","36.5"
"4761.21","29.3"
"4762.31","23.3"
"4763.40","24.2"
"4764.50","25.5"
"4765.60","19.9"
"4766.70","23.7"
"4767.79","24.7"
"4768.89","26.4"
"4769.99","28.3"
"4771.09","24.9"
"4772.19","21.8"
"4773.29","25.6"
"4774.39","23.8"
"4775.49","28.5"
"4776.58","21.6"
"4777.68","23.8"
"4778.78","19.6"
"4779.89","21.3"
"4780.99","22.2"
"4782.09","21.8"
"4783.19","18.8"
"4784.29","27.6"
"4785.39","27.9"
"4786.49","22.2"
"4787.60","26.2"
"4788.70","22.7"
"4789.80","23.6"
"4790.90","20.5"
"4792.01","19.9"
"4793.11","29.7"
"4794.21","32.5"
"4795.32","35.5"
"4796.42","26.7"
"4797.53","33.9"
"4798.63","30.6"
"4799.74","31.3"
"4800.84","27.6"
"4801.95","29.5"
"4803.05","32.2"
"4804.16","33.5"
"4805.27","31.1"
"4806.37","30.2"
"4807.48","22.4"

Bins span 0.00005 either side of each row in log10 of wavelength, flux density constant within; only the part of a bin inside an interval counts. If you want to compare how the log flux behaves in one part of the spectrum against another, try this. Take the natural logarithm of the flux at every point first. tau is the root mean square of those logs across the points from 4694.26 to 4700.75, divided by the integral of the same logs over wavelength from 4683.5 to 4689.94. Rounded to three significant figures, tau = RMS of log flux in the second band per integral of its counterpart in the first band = 0.157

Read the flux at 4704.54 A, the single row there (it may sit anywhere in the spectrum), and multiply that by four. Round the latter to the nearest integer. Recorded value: 82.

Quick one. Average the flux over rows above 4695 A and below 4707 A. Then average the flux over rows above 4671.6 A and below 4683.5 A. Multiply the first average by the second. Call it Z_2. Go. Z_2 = 710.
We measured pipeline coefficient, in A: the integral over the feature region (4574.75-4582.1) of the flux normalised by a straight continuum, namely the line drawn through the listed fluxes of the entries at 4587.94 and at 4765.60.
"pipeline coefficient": 7.1 A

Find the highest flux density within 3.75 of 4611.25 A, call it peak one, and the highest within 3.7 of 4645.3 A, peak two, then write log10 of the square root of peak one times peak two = 1.53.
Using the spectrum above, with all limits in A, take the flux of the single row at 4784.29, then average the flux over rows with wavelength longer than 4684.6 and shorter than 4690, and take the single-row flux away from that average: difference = -1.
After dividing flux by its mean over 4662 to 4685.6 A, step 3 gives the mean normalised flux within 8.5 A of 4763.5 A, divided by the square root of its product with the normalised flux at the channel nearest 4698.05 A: 0.92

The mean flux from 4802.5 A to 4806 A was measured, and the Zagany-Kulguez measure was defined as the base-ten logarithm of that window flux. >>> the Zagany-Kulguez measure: 1.51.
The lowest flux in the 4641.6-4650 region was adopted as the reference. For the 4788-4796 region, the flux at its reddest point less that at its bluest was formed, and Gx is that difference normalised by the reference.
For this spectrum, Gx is 0.62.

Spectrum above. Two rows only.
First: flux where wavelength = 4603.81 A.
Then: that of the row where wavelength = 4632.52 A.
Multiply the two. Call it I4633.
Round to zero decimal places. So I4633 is 620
